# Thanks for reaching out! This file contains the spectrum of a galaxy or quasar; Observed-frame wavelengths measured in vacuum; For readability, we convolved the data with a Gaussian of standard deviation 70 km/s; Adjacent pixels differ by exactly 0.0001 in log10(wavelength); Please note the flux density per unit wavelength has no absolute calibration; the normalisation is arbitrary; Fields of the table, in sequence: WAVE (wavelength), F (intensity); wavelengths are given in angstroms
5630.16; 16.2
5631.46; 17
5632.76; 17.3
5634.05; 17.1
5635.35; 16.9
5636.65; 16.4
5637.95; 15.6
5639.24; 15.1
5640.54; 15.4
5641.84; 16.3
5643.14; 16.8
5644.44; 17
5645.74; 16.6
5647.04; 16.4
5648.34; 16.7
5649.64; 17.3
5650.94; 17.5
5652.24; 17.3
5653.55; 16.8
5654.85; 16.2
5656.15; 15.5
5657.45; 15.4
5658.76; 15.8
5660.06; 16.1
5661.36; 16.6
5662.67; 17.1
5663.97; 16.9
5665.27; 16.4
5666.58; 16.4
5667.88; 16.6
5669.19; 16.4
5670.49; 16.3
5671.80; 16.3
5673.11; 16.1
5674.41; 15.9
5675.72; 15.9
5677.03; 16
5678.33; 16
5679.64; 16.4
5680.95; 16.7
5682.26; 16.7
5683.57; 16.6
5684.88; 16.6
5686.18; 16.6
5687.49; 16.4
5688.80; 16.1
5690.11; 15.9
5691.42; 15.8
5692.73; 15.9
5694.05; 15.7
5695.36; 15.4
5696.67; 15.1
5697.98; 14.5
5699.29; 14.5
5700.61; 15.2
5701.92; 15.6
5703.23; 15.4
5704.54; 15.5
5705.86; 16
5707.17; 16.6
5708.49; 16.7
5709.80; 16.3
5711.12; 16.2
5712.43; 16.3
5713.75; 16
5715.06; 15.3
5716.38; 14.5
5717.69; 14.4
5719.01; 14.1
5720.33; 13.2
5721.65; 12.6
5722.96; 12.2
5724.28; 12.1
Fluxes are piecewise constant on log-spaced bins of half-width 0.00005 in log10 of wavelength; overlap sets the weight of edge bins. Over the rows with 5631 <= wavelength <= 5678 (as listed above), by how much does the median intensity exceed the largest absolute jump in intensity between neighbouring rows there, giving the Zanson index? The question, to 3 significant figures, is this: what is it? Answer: 15.5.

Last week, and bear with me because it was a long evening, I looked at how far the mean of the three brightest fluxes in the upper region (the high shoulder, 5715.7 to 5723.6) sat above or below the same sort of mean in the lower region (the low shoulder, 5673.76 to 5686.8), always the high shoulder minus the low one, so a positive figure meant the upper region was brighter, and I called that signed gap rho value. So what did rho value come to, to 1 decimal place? -2.3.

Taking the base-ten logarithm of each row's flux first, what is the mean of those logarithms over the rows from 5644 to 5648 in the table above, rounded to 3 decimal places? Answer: 1.222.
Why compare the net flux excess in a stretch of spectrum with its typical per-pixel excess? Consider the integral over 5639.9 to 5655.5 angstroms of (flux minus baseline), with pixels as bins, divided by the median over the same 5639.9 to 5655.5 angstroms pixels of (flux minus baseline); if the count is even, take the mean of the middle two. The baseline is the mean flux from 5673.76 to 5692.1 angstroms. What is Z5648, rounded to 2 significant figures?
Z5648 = 14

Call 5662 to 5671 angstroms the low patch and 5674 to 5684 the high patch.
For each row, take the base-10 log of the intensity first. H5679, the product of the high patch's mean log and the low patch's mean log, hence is 1.48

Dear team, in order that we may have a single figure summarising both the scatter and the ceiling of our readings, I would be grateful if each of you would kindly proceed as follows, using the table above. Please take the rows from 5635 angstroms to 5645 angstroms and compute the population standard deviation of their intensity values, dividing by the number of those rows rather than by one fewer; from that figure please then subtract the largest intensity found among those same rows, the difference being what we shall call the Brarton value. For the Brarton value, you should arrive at -16.3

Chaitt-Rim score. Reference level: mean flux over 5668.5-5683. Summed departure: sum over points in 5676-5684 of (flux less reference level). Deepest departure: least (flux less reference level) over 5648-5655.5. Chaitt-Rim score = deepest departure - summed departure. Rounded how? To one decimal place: -1.0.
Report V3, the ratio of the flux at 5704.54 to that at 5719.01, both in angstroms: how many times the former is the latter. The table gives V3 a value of 1.10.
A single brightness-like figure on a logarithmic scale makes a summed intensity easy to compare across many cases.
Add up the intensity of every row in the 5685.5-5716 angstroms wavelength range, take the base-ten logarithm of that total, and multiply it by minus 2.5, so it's -6.40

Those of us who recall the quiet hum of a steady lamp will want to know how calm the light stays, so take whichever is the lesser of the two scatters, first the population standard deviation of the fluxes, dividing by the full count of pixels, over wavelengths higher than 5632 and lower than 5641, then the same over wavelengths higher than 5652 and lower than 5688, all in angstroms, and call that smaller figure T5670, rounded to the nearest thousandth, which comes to 0.434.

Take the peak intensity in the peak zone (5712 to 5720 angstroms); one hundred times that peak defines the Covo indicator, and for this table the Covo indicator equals 1630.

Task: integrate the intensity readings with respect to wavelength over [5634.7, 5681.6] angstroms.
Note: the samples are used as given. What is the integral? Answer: 767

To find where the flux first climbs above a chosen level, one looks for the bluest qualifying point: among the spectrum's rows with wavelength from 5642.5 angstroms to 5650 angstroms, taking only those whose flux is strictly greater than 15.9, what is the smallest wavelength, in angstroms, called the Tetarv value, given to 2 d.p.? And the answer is 5643.14 angstroms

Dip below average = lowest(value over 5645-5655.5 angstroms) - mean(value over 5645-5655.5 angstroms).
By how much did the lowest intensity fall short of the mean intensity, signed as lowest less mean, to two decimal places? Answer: -0.65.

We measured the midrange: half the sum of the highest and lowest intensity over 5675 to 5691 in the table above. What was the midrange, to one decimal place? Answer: 16.3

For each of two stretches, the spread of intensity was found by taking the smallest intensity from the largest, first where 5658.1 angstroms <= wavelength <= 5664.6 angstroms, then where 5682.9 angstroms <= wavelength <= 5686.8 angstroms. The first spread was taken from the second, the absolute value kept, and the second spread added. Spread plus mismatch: 1.30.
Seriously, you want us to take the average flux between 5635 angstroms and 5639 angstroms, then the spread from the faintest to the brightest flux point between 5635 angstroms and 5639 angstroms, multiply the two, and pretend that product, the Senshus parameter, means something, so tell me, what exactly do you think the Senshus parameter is 21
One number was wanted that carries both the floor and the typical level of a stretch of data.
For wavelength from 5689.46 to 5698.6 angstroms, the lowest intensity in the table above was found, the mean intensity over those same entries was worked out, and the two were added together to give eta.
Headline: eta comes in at 30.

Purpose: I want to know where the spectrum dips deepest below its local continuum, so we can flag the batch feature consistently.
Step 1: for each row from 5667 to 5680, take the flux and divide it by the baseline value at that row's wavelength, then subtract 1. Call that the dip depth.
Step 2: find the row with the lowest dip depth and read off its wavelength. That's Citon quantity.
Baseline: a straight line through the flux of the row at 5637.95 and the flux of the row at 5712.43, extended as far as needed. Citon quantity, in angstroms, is 5675.72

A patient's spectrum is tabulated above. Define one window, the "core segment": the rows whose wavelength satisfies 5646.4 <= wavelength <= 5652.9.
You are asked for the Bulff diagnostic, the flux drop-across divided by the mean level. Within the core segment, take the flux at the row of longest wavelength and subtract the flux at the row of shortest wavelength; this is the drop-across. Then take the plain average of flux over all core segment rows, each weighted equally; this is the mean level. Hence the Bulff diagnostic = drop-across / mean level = 0.05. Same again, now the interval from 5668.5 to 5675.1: -0.03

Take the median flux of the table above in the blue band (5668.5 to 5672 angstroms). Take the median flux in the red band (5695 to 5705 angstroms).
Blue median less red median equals 1.0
